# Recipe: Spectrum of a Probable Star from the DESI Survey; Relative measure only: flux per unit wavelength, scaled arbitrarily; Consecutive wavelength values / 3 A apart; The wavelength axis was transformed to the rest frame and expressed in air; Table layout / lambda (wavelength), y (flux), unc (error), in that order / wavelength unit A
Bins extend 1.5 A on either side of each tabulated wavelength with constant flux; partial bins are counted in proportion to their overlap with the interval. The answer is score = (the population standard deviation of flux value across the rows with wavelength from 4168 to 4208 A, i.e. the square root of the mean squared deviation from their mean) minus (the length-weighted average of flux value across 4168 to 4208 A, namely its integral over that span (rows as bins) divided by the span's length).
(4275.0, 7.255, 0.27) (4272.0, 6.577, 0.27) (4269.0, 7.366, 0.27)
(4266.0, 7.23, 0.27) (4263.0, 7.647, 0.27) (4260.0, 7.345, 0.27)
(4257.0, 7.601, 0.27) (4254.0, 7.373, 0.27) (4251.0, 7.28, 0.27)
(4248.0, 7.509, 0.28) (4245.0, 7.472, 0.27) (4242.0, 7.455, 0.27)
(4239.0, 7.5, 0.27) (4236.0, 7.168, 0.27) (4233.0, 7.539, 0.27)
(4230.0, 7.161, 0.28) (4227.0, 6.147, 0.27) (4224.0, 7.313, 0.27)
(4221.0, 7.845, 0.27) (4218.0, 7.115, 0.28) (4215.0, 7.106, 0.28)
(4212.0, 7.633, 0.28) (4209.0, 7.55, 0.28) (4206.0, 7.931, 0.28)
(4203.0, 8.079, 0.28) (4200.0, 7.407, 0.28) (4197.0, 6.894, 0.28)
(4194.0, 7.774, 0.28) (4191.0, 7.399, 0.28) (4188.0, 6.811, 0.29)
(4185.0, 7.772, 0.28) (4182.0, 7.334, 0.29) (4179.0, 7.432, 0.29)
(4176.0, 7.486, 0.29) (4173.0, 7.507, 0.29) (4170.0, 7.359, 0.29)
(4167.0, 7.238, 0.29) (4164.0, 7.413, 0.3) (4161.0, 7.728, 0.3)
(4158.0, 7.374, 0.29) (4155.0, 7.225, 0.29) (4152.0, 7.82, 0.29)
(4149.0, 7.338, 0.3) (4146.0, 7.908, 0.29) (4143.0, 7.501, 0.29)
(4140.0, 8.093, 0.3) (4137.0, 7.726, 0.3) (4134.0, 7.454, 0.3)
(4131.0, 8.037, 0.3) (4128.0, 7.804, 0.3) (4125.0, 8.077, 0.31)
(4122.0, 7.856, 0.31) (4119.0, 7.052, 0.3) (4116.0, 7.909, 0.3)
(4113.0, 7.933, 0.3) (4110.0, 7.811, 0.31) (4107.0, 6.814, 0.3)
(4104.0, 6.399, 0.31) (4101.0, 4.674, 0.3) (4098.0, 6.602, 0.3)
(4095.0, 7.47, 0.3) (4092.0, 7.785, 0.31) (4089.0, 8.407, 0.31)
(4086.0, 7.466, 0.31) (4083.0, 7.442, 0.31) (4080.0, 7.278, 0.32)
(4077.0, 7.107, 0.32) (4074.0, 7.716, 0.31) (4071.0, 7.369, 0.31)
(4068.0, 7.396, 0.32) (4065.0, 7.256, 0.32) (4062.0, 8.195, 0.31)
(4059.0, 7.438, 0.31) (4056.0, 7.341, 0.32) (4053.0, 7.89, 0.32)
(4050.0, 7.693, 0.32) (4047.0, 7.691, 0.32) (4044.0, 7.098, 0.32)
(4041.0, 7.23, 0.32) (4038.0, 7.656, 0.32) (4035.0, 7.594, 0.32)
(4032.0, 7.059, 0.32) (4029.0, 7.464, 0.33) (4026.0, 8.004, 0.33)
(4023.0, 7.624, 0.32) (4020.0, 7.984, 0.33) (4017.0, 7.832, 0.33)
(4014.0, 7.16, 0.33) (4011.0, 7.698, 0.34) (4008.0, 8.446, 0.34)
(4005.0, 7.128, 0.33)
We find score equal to -7.13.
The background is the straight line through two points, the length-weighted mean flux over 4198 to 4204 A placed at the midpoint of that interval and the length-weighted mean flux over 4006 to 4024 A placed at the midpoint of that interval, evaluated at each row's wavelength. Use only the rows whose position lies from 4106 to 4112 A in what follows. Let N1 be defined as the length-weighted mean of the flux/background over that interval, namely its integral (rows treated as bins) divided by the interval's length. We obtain 0.96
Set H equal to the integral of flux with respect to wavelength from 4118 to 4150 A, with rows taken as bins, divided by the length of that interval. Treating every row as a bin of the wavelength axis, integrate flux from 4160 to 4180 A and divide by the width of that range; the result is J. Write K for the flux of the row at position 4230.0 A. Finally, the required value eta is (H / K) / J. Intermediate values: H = 7.73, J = 7.4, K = 7.161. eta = 0.145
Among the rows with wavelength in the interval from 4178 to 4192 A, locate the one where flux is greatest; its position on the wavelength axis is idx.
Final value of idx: 4185.0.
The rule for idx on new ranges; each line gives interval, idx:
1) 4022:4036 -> 4026.0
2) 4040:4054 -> 4053.0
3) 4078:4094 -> 4089.0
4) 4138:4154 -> 4140.0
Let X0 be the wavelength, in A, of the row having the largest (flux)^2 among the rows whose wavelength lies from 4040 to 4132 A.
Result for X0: 4089.0 A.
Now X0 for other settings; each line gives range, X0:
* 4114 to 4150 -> 4140.0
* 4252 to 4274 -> 4263.0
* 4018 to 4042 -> 4026.0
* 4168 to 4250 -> 4203.0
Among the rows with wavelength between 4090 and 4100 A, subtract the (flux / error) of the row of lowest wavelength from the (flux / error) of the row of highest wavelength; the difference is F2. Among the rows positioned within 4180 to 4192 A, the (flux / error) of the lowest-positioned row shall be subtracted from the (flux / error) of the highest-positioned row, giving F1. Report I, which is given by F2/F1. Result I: -3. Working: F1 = 1.1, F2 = -3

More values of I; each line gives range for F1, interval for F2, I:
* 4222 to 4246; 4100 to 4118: 18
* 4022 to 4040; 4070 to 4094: 13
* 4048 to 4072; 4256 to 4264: -1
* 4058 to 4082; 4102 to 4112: -4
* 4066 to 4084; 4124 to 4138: 0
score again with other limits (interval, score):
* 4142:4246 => -7.07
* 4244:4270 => -7.29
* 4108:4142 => -7.49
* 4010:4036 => -7.29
